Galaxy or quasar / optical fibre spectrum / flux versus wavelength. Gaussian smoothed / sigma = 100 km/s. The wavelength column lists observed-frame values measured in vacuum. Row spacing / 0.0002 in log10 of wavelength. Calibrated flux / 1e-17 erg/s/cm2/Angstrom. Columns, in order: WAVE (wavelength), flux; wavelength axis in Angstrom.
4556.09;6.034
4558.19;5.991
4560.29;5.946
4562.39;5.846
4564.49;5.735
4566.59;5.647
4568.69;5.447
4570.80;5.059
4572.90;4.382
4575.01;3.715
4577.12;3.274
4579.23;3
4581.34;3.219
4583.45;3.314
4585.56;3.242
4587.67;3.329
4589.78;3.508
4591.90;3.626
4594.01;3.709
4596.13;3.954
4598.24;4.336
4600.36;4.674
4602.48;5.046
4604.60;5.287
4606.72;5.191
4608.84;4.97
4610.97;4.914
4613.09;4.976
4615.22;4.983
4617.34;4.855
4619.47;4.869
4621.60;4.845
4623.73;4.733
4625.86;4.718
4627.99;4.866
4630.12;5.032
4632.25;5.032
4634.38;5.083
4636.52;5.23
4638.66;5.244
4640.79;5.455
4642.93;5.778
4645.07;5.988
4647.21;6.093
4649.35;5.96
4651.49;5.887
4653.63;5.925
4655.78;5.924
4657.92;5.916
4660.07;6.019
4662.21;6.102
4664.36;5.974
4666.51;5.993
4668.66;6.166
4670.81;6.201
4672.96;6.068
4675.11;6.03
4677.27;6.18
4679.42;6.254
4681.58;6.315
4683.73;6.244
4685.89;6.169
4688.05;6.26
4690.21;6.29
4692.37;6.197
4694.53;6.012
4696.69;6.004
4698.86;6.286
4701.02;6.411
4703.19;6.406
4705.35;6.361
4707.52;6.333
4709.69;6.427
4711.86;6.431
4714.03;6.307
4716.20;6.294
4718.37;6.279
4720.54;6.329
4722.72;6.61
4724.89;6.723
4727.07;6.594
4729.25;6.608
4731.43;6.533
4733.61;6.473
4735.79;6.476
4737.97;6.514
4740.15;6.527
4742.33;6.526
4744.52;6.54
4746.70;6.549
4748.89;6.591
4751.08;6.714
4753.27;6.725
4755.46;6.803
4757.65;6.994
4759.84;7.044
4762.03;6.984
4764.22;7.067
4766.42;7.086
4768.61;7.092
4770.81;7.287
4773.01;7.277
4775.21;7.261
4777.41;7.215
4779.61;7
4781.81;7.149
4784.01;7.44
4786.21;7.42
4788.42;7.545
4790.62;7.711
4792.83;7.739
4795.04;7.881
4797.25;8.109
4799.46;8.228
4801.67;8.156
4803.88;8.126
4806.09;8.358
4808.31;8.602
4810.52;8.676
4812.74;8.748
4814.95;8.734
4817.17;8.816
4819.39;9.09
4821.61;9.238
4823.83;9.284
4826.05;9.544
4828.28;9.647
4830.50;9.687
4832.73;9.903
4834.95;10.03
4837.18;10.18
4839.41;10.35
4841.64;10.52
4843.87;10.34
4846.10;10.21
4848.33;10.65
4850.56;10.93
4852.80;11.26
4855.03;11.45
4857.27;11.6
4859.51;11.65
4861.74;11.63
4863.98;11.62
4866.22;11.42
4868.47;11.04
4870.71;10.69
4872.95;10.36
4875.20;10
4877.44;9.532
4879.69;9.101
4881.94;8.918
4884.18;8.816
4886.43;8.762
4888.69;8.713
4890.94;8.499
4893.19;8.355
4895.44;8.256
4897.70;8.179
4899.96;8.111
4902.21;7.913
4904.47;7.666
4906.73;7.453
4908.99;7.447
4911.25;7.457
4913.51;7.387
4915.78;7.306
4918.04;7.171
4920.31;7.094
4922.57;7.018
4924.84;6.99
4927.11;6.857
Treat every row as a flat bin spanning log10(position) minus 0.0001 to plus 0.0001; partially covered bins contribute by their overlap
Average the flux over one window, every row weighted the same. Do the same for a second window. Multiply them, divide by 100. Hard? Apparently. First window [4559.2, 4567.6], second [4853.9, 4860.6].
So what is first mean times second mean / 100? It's 0.67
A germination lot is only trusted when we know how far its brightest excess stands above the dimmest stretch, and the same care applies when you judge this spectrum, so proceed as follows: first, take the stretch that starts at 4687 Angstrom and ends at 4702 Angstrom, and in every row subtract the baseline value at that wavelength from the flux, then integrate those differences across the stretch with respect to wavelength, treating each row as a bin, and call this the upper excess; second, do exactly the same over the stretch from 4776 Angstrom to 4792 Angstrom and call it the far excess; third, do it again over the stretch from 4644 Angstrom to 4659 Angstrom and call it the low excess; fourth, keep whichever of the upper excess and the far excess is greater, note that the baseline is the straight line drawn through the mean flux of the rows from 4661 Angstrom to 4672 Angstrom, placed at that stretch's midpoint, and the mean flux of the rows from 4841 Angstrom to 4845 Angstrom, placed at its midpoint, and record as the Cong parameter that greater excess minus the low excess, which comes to -12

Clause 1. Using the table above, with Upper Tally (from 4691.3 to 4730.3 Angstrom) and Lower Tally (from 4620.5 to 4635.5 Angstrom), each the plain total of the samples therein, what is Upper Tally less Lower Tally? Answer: 80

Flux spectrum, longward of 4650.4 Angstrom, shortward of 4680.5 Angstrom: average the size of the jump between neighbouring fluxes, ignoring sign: 0.076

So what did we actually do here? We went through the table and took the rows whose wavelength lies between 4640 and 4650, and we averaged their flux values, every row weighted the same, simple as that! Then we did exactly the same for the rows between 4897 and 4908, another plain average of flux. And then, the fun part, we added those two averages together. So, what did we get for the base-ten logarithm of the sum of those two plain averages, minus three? -1.863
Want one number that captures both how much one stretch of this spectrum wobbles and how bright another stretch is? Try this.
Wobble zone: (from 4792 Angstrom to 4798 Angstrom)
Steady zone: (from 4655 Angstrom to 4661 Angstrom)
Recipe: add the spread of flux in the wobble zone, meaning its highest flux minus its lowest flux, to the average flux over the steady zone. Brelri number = 6.3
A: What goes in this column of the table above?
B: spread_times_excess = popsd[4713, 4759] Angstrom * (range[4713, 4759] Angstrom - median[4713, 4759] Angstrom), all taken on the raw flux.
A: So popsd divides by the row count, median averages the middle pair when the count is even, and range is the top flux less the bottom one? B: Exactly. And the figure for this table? -1.0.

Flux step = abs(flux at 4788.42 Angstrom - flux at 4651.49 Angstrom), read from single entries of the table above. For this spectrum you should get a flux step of 1.7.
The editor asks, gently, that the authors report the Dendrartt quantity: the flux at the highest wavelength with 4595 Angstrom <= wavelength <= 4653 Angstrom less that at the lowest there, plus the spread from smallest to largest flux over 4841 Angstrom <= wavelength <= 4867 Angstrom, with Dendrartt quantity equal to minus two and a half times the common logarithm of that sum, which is -1.3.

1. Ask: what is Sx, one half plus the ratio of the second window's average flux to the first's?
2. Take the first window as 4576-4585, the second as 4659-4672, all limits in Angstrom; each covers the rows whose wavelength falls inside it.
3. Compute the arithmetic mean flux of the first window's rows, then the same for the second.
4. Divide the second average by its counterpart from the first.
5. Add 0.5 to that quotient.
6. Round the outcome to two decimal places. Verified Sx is 2.40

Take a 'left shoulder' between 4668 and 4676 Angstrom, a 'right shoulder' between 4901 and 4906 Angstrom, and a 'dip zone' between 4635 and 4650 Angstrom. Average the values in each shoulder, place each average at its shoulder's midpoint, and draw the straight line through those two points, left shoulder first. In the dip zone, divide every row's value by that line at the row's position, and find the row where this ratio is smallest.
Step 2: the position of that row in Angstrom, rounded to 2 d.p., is 4636.52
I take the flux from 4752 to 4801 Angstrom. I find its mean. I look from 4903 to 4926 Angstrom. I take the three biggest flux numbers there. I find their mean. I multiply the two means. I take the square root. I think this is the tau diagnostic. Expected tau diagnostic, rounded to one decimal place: 7.4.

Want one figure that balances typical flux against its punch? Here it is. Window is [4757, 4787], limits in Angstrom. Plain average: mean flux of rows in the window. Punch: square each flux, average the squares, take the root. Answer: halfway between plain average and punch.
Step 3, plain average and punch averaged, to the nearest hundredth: 7.17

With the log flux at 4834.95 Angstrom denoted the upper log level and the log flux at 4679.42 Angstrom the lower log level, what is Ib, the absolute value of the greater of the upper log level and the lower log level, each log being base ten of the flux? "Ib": 1.00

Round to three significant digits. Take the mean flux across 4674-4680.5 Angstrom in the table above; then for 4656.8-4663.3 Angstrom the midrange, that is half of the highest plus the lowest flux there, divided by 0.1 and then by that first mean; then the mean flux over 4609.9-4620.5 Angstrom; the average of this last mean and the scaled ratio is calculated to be 7.34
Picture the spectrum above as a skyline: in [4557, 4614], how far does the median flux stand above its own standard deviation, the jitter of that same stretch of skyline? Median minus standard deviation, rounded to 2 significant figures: 3.7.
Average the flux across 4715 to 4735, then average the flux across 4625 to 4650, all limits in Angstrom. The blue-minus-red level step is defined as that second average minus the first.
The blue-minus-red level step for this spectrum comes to -1.1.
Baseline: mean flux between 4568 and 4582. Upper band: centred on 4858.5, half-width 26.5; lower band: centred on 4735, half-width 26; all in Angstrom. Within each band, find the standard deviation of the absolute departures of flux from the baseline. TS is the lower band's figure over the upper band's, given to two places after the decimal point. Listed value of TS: 0.23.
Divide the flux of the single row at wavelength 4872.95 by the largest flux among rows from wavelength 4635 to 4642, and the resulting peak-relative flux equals 1.90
